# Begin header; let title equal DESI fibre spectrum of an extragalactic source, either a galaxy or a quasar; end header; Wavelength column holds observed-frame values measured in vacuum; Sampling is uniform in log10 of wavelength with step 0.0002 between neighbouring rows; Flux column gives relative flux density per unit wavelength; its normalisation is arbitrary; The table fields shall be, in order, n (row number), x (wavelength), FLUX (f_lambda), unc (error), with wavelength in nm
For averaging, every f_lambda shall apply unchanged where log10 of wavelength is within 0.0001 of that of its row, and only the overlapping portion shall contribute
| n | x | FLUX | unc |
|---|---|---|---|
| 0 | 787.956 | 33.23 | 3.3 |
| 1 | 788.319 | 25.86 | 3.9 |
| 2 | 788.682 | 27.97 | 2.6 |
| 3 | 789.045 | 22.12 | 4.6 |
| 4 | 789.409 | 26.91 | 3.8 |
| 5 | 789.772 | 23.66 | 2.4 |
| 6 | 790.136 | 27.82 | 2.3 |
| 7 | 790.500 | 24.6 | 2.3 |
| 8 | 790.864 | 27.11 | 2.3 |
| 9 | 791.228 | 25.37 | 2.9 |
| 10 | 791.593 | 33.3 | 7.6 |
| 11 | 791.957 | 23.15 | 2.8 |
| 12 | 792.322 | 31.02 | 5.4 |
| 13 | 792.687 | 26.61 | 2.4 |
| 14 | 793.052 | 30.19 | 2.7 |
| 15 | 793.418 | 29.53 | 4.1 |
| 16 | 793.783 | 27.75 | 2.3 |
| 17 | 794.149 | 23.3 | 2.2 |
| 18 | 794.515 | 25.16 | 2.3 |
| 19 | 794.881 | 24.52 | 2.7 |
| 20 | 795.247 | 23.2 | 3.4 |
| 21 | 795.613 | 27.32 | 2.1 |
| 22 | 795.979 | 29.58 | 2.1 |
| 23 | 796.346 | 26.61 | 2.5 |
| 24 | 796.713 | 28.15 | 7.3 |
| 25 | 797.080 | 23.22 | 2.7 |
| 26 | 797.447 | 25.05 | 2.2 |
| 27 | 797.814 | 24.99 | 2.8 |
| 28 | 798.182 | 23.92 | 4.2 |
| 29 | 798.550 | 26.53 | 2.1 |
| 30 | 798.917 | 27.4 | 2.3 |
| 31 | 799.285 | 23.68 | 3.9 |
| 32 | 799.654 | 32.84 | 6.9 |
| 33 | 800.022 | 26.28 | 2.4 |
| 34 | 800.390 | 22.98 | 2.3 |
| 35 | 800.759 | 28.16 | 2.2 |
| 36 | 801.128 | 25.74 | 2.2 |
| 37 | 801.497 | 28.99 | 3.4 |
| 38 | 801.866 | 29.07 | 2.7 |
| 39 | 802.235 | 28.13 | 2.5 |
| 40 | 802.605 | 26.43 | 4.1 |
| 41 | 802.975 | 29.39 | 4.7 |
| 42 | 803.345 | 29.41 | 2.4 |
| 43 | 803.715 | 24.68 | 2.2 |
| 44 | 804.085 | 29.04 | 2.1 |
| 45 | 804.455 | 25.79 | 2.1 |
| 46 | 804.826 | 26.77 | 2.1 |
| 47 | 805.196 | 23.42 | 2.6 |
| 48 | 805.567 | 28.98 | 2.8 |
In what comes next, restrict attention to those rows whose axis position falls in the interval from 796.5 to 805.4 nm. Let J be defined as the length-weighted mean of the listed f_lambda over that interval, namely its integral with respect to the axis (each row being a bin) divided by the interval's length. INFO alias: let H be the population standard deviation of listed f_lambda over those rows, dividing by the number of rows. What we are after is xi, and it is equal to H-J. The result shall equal -24.3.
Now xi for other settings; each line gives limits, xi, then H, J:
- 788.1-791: -23.9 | 2.0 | 25.8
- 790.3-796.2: -24.0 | 3.0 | 27.0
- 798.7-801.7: -24.1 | 2.9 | 27.0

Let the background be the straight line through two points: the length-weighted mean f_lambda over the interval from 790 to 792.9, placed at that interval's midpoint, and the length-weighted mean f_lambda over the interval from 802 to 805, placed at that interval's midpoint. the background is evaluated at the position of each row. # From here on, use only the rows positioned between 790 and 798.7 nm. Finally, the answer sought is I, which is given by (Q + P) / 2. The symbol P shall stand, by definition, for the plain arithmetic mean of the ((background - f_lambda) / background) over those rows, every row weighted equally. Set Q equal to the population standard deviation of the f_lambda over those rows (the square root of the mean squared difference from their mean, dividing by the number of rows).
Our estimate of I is 1.35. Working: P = 0.030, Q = 2.67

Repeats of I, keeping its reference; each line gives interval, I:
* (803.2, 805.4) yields 1.10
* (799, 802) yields 1.51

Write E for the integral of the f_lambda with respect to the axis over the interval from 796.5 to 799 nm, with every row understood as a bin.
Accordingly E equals 64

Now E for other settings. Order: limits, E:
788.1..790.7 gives 67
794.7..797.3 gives 68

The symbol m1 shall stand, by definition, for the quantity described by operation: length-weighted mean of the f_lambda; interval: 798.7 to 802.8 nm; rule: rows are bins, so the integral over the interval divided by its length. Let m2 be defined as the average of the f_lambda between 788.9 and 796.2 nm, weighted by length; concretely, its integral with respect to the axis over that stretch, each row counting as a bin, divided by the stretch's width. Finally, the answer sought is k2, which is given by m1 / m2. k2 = 1.02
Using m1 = 27.2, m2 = 26.6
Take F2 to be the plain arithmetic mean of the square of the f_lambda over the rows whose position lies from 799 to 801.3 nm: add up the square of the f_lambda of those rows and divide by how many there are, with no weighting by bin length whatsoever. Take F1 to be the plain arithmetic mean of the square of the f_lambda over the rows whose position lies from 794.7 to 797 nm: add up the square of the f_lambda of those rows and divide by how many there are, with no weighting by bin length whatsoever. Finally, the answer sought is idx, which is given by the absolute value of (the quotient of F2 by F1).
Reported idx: 1.01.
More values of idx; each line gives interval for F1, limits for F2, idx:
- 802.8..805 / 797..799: 0.84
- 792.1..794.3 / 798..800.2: 0.91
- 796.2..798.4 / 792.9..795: 1.12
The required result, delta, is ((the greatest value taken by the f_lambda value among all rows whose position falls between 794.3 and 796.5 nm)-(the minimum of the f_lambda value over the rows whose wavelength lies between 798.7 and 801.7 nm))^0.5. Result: 2.6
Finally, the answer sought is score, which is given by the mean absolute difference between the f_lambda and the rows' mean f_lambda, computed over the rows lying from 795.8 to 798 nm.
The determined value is 1.85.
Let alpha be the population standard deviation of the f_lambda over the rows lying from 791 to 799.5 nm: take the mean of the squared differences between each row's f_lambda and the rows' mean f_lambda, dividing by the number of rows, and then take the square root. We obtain 2.7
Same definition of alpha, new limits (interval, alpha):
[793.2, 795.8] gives 2.2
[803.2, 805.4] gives 2.2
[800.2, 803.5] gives 2.0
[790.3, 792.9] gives 3.4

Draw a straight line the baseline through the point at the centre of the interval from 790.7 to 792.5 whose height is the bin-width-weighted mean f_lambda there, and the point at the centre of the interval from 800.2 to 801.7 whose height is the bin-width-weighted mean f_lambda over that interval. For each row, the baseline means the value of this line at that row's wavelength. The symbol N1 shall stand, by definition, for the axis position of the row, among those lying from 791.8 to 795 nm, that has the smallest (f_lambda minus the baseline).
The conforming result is 791.957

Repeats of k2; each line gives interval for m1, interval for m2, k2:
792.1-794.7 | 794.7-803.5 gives 1.03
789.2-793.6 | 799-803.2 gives 1.00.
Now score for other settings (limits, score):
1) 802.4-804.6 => 1.82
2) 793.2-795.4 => 2.04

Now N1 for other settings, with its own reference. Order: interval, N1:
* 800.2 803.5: 800.390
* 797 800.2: 797.080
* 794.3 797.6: 795.247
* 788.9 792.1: 789.045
